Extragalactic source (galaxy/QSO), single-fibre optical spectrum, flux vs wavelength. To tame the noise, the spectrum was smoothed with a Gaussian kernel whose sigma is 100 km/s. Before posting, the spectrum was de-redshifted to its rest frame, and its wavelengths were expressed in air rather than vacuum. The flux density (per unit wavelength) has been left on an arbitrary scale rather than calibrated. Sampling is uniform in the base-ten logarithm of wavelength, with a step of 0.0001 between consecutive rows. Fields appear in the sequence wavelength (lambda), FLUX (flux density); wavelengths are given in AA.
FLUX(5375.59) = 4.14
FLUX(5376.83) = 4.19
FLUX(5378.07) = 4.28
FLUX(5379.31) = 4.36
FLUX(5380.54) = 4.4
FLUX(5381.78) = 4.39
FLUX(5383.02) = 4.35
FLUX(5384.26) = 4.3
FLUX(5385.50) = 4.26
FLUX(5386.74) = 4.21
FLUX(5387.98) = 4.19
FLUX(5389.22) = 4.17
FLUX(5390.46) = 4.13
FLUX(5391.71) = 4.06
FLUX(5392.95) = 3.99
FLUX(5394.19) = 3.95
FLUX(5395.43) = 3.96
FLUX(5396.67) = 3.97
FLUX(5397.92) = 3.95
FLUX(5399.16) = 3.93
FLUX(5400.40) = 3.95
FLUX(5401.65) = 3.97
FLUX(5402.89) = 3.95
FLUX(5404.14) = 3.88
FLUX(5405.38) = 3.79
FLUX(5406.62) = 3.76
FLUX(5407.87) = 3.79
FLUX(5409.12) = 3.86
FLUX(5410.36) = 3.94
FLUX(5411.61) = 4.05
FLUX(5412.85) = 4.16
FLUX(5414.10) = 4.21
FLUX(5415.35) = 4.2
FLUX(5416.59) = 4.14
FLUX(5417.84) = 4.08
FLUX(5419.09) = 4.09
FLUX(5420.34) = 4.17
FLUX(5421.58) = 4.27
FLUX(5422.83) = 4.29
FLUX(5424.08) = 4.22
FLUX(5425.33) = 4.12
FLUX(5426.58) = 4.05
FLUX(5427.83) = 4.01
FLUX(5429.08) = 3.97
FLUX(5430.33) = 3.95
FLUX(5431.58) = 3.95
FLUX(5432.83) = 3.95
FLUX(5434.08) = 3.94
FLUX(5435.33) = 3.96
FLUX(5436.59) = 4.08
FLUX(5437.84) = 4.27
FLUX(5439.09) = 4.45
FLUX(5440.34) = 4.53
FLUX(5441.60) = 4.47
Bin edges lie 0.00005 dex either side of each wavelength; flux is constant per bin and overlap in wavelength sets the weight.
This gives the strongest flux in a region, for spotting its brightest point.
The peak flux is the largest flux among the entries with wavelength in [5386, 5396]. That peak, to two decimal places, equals 4.21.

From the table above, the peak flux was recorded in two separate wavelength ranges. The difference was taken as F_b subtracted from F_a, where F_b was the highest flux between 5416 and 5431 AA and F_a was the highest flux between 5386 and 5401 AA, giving -0.1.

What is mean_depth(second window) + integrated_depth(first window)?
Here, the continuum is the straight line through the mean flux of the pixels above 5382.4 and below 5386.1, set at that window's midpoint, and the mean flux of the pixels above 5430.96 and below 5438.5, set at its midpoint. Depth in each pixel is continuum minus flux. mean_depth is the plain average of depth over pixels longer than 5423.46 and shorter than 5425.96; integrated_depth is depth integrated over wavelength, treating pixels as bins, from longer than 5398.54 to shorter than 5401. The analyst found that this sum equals 0.60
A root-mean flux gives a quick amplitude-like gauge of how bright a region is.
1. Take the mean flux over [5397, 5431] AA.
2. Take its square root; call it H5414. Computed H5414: 2.01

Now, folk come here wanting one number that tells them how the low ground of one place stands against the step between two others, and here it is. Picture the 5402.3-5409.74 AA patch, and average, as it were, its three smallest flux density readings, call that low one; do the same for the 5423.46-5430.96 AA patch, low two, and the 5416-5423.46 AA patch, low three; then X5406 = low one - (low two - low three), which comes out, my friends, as 3.91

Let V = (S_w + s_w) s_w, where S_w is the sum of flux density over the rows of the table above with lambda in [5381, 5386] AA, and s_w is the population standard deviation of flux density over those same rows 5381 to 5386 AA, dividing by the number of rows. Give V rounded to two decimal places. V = 0.85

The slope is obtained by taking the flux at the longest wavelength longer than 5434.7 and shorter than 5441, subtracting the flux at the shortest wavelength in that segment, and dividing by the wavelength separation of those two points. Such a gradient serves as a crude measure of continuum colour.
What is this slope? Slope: 0.114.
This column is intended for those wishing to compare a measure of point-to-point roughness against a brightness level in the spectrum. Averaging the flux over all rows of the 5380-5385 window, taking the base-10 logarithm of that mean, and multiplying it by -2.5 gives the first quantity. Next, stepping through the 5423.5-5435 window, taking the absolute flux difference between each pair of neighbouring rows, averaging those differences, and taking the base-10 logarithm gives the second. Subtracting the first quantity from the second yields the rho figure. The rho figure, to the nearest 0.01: 0.14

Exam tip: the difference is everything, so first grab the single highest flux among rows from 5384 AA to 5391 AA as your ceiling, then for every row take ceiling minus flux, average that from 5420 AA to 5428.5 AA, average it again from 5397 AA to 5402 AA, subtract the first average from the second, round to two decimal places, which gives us 0.21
